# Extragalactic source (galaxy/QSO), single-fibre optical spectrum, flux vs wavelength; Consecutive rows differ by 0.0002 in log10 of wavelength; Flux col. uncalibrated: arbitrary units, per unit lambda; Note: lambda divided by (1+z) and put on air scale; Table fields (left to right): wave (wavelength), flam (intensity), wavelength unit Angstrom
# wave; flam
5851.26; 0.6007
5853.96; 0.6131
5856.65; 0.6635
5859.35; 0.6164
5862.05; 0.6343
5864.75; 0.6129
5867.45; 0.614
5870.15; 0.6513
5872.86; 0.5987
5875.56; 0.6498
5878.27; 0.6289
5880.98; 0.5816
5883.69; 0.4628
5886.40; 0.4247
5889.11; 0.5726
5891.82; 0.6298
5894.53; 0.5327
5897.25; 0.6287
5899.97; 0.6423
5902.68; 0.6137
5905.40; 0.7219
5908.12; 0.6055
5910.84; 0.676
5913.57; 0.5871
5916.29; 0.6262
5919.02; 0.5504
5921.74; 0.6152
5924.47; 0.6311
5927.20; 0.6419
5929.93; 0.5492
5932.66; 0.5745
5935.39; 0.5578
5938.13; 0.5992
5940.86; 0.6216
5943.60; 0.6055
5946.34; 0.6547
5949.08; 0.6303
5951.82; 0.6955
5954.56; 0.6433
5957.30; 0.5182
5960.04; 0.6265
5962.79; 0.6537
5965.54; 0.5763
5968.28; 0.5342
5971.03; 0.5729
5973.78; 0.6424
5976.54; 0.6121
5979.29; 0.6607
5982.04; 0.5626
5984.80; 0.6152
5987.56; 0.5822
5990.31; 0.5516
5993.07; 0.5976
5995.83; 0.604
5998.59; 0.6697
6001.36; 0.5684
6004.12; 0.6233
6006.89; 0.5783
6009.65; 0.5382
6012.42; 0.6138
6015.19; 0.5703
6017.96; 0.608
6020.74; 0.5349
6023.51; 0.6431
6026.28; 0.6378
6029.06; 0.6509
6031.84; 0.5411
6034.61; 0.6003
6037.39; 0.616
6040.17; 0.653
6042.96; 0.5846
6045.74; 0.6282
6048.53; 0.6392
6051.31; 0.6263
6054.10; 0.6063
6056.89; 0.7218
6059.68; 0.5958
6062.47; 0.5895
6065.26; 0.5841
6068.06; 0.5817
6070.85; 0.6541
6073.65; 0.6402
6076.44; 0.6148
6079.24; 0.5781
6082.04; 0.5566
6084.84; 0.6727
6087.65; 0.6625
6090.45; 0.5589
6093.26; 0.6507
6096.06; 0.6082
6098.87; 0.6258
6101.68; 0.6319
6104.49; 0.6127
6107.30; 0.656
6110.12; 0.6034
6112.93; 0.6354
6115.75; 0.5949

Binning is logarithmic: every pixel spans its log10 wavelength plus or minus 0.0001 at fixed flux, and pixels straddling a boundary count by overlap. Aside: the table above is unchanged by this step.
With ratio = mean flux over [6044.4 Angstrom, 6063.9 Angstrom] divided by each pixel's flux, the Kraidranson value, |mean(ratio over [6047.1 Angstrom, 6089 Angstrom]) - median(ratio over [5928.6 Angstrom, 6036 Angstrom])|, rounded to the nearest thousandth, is 0.025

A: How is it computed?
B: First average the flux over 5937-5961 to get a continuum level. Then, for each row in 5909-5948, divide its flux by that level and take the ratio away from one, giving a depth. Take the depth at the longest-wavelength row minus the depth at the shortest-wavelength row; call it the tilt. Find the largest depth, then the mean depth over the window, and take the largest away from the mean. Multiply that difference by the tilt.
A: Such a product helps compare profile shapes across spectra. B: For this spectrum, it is -0.003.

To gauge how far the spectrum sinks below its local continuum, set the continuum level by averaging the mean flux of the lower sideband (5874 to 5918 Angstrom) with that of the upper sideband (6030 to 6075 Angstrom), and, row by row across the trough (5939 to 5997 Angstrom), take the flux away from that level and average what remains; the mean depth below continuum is 0.000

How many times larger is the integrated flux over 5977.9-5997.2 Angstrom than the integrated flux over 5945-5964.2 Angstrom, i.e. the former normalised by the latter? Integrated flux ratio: 0.95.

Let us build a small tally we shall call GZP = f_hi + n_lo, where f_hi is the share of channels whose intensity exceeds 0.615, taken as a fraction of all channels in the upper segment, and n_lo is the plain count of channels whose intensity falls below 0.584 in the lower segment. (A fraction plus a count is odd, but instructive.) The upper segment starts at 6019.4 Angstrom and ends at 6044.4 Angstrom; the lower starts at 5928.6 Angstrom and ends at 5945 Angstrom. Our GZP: 3.6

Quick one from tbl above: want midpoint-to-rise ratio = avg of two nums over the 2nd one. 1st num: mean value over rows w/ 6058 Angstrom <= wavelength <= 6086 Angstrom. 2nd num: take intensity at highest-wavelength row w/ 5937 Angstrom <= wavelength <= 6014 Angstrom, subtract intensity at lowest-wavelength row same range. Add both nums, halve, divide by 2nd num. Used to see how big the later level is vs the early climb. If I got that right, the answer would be 21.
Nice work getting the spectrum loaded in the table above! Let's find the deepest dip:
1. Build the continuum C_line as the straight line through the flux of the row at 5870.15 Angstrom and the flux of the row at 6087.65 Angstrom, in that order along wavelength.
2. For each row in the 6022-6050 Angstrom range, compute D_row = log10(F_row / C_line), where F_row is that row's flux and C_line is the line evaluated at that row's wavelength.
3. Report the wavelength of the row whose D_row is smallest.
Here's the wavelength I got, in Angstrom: 6031.84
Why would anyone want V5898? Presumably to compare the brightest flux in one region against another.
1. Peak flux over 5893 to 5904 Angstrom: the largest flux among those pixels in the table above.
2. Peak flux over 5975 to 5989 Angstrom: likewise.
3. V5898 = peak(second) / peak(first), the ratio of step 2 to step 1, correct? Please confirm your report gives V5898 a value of 1.03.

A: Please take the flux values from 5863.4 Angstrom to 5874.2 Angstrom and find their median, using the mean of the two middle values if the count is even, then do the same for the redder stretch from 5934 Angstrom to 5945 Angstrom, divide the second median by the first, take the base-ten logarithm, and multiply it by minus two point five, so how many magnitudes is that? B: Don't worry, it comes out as 0.020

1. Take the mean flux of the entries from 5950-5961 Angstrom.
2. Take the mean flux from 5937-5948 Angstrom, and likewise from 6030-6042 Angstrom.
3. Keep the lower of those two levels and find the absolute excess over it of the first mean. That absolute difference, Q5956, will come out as 0.02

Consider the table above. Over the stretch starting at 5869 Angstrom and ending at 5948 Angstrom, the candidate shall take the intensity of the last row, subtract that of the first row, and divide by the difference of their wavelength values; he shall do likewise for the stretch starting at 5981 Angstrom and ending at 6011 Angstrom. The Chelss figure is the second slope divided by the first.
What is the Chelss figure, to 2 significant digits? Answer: -20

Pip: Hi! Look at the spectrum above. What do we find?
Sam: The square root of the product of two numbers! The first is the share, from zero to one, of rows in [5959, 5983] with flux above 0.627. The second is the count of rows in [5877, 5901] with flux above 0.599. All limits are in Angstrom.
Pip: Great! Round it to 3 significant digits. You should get 1.15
